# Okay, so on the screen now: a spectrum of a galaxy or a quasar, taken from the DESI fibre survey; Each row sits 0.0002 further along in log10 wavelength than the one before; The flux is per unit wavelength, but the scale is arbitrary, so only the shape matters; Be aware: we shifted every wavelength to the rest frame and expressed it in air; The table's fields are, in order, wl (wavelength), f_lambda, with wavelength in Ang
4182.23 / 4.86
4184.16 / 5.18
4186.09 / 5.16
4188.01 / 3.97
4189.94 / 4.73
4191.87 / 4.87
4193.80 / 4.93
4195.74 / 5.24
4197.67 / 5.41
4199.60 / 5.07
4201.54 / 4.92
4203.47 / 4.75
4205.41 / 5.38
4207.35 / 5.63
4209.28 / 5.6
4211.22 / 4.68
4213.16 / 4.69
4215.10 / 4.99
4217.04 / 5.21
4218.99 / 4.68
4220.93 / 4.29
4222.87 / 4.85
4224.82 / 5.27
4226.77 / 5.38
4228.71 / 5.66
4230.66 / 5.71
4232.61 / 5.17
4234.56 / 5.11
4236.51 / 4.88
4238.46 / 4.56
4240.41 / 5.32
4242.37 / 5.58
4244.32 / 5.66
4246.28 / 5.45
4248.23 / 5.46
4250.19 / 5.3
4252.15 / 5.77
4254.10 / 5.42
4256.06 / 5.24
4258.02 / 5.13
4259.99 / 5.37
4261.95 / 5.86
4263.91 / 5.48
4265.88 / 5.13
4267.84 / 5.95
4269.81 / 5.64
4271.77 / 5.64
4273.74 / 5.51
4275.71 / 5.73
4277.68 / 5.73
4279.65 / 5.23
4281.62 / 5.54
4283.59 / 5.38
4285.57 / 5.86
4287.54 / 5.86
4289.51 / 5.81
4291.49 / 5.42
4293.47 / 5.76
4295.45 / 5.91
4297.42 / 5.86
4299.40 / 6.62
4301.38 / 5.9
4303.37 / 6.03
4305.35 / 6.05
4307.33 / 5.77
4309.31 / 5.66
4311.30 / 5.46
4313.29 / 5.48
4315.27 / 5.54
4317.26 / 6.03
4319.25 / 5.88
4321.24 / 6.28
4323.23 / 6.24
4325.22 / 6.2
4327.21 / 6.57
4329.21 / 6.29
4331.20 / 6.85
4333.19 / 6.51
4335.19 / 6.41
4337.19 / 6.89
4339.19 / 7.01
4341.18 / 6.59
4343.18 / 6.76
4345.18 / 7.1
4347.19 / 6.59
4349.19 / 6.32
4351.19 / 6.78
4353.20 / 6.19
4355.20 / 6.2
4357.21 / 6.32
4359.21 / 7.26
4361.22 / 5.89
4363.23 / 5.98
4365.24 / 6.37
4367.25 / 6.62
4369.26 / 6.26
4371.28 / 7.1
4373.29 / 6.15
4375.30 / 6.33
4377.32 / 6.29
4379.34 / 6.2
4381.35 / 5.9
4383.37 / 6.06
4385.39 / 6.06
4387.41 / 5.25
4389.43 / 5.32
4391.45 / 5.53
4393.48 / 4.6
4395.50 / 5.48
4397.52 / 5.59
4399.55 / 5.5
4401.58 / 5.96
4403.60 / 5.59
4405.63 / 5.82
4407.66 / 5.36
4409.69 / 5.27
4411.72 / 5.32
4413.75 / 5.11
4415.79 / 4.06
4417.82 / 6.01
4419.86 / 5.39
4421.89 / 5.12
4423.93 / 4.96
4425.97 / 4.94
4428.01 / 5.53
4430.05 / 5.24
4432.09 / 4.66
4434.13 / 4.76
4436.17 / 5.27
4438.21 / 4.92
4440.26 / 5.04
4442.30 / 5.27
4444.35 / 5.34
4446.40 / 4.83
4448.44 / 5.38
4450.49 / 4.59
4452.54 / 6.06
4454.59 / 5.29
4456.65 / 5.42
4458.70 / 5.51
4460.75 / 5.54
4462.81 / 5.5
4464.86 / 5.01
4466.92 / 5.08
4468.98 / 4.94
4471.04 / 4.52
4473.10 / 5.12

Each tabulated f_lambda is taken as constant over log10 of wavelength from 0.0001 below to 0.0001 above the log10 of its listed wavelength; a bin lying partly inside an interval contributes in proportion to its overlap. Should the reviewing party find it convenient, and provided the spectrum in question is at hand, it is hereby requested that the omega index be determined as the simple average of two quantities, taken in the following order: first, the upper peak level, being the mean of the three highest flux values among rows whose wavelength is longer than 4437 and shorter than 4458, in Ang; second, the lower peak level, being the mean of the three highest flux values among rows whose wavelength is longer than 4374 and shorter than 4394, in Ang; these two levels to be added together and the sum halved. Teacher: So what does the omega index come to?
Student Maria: 5.95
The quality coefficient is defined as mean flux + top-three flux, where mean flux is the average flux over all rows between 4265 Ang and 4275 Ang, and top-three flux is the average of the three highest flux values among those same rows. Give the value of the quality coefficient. 11.3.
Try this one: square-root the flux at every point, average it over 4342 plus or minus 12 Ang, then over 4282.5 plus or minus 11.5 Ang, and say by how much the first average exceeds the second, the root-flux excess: 0.21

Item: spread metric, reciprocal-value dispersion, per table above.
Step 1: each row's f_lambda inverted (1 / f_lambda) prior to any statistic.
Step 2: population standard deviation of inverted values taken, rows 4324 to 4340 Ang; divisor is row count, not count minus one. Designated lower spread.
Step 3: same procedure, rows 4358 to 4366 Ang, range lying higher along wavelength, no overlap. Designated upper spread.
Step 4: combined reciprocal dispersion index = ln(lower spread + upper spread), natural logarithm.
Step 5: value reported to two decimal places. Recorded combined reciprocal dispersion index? -3.96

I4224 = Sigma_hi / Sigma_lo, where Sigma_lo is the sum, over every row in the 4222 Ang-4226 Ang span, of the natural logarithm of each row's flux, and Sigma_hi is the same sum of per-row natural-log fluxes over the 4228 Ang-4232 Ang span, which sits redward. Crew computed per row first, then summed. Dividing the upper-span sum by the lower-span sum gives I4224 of 1.1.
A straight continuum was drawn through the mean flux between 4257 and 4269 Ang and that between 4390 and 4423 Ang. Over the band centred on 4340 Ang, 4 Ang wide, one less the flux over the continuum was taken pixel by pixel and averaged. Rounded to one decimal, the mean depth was -0.3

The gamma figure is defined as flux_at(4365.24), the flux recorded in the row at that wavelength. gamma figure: 6.37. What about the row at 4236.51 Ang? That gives 4.88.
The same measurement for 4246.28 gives 5.45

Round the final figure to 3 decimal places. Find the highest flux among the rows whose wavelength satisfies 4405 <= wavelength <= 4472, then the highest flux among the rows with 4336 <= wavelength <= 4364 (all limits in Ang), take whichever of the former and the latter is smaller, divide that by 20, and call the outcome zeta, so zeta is 0.303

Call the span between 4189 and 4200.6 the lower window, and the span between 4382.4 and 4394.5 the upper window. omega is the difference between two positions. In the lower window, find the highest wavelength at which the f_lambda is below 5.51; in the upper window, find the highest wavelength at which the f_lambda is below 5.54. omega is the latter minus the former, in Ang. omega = 193.9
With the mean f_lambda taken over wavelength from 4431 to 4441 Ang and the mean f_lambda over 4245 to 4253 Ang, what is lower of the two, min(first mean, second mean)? 4.93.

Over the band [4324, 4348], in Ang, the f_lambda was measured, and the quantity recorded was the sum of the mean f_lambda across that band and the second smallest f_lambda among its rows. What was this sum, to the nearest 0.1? 12.9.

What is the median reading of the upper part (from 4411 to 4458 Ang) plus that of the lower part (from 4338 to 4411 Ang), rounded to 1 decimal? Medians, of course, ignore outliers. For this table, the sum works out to 11.4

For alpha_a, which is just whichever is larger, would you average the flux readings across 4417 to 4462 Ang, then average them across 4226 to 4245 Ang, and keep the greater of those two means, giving 5.30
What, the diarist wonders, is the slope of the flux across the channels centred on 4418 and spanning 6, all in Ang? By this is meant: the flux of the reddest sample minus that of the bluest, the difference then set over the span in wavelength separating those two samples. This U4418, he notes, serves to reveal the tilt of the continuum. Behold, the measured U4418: 0.33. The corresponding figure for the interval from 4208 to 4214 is -0.23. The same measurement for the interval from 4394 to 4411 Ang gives -0.01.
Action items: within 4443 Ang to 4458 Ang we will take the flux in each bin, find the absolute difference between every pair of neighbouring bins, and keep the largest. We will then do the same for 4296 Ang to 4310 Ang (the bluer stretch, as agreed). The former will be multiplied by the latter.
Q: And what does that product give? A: 1.1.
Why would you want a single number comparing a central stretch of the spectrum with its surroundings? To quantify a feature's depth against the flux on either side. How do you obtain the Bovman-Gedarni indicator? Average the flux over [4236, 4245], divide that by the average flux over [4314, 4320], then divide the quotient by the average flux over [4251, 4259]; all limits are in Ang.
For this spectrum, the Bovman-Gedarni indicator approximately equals 0.166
